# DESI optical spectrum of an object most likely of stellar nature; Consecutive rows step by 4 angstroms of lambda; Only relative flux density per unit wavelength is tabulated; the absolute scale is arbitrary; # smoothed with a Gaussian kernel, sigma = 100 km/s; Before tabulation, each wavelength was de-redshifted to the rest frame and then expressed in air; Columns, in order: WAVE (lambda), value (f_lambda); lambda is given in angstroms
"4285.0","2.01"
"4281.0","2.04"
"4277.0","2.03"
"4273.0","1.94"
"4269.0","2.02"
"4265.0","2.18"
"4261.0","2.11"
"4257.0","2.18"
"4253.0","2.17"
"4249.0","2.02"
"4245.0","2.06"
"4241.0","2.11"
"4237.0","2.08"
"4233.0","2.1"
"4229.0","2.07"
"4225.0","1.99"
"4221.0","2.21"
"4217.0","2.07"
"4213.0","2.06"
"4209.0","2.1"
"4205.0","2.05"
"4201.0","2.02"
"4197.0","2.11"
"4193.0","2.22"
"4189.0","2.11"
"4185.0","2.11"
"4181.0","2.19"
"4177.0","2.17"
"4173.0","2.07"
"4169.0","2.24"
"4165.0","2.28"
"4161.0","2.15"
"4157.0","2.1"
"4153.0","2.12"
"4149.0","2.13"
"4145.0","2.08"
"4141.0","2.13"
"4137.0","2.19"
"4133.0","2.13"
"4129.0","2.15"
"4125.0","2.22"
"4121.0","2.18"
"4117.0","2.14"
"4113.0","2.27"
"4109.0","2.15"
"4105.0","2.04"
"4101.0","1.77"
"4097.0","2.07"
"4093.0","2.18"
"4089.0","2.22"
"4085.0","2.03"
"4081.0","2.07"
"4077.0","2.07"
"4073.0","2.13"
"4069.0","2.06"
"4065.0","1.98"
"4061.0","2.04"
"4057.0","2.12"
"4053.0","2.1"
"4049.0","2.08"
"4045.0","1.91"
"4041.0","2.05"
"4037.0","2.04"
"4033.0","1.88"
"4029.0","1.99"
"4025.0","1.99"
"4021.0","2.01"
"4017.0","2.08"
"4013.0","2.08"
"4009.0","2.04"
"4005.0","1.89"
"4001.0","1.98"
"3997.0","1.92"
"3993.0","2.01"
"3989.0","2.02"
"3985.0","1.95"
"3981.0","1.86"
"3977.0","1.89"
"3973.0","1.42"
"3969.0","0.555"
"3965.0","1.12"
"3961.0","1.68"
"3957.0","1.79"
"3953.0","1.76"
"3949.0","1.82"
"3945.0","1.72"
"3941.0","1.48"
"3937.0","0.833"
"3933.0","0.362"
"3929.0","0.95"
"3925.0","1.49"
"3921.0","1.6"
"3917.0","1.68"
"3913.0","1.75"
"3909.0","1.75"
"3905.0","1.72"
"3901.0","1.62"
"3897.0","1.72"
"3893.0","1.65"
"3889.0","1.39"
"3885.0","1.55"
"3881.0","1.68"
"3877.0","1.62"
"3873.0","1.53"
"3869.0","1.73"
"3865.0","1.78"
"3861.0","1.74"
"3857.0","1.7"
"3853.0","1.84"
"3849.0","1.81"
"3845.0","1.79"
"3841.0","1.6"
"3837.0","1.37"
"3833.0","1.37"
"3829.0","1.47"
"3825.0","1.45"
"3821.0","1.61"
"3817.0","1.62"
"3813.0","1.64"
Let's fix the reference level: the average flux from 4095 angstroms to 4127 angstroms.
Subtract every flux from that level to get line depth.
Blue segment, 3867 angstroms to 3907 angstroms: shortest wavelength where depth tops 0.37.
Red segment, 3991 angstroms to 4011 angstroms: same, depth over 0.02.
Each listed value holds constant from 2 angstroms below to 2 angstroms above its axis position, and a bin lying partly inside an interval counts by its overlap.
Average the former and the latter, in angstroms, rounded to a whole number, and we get 3931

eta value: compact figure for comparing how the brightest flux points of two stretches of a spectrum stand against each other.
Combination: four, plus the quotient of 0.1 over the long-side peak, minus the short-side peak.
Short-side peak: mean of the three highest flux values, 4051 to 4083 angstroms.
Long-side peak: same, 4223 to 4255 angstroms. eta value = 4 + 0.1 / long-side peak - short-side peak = 1.9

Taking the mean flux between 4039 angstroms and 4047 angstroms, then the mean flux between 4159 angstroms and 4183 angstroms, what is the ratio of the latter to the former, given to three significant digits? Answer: 1.10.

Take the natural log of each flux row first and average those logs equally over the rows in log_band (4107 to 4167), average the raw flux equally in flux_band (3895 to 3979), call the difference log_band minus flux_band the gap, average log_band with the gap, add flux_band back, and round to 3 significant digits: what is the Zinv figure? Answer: 1.50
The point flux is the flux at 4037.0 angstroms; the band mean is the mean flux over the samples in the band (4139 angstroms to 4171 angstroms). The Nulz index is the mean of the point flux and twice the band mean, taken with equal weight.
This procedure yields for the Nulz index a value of 3.17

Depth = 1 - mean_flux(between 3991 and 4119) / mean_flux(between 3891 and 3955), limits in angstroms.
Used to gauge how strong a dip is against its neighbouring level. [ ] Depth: -0.37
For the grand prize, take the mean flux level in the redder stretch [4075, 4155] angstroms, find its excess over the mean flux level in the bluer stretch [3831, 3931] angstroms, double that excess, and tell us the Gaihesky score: 1.0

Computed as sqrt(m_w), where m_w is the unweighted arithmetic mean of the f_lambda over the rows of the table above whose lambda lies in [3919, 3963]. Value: 1.19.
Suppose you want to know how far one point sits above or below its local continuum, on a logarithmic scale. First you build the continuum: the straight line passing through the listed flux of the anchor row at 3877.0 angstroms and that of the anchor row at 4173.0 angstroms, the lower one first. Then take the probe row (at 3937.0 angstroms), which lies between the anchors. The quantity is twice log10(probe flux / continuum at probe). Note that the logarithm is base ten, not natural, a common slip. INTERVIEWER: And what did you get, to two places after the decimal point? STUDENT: -0.63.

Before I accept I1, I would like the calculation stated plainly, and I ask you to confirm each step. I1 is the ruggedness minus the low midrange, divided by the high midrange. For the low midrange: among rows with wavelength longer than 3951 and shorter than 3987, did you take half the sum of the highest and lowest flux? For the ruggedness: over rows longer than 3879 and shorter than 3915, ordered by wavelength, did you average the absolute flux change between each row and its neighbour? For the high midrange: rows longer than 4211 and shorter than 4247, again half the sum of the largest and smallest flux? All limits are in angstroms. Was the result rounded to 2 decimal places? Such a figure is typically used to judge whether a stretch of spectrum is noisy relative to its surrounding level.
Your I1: -0.55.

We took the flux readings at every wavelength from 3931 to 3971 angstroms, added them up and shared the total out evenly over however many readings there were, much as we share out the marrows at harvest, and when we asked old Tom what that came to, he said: 1.3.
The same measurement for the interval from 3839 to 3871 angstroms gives 1.7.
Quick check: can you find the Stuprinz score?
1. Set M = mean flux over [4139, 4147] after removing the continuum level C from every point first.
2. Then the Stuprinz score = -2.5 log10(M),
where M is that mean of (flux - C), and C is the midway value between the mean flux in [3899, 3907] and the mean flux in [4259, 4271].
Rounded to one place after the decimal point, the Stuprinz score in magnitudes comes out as 1.7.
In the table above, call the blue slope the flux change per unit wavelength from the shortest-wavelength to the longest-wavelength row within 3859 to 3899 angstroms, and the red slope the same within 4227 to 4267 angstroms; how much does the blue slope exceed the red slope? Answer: -0.0036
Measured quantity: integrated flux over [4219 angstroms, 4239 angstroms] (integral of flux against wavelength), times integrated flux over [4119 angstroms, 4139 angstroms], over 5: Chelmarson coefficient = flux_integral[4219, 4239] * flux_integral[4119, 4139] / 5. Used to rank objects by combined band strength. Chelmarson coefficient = 363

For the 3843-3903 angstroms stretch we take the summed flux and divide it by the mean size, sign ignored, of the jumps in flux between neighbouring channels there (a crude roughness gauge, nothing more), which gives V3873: 253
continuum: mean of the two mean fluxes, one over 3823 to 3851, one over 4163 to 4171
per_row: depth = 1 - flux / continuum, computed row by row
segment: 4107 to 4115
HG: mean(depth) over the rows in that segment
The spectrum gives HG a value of -0.160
